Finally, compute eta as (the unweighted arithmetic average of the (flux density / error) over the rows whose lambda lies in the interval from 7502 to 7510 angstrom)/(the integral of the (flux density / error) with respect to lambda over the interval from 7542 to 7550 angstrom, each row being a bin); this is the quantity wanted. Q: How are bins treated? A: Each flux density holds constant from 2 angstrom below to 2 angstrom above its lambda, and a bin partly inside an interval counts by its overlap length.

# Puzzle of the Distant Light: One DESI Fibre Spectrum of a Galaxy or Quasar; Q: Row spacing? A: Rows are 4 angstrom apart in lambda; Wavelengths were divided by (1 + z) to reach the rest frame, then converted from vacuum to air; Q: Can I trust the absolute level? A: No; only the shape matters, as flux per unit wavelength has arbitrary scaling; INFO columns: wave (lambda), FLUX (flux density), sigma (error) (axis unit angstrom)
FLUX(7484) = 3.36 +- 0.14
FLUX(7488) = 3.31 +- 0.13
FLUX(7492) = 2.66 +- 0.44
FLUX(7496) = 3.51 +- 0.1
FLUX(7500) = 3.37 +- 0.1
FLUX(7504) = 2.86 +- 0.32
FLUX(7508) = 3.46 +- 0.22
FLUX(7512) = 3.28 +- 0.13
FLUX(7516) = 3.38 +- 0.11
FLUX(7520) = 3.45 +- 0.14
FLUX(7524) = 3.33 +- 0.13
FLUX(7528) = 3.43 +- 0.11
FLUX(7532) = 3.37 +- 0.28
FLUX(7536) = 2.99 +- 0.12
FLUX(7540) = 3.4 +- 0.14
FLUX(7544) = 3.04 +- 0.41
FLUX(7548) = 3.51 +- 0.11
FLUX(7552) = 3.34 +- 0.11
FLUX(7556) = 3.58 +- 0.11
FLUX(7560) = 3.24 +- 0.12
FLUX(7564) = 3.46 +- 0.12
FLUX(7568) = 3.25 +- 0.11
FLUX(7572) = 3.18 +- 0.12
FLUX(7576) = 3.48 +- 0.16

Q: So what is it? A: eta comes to 0.078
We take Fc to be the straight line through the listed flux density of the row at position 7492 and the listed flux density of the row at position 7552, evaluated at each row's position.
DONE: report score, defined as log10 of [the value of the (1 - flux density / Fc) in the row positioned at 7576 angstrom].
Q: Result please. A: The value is -1.44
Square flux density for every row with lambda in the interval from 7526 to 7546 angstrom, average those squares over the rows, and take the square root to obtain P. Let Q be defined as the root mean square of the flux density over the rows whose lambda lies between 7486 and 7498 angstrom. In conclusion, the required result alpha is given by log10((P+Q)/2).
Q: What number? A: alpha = 0.507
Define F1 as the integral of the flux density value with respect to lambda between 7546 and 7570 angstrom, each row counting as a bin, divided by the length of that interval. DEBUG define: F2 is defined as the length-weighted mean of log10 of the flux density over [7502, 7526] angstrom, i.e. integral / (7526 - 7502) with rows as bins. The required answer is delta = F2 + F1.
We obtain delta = 3.913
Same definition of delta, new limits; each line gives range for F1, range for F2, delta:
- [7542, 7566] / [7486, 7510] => 3.864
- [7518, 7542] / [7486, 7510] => 3.831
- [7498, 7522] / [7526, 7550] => 3.816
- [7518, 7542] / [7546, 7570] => 3.859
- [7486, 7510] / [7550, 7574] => 3.719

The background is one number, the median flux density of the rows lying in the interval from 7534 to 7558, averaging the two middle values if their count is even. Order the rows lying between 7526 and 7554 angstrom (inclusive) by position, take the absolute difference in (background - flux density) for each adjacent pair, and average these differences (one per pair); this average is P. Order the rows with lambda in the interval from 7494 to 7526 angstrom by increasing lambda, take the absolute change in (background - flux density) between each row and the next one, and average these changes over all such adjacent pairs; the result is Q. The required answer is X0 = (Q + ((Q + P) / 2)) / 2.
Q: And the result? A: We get 0.26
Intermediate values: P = 0.31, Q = 0.25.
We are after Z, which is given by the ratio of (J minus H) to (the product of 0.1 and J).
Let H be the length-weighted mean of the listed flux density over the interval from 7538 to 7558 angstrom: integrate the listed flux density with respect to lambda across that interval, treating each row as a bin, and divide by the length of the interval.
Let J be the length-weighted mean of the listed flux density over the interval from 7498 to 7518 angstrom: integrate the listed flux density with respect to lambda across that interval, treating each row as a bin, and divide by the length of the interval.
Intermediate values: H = 3.37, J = 3.27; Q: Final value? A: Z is -0.32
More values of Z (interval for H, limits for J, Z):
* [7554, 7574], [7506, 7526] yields 0.11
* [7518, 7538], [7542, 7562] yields 0.08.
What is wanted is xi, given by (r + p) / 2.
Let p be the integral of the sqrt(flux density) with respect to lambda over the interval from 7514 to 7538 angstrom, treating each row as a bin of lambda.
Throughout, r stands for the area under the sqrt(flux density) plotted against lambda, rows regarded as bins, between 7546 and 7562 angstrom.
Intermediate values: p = 44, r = 30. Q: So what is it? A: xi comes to 37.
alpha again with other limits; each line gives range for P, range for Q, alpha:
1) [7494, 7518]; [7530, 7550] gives 0.518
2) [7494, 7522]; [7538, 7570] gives 0.525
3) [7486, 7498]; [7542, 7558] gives 0.516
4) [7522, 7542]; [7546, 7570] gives 0.525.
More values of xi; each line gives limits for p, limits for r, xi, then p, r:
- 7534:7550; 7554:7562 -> 22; 29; 15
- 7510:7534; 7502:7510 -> 29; 44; 14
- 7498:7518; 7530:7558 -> 44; 36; 51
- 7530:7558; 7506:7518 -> 37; 51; 22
